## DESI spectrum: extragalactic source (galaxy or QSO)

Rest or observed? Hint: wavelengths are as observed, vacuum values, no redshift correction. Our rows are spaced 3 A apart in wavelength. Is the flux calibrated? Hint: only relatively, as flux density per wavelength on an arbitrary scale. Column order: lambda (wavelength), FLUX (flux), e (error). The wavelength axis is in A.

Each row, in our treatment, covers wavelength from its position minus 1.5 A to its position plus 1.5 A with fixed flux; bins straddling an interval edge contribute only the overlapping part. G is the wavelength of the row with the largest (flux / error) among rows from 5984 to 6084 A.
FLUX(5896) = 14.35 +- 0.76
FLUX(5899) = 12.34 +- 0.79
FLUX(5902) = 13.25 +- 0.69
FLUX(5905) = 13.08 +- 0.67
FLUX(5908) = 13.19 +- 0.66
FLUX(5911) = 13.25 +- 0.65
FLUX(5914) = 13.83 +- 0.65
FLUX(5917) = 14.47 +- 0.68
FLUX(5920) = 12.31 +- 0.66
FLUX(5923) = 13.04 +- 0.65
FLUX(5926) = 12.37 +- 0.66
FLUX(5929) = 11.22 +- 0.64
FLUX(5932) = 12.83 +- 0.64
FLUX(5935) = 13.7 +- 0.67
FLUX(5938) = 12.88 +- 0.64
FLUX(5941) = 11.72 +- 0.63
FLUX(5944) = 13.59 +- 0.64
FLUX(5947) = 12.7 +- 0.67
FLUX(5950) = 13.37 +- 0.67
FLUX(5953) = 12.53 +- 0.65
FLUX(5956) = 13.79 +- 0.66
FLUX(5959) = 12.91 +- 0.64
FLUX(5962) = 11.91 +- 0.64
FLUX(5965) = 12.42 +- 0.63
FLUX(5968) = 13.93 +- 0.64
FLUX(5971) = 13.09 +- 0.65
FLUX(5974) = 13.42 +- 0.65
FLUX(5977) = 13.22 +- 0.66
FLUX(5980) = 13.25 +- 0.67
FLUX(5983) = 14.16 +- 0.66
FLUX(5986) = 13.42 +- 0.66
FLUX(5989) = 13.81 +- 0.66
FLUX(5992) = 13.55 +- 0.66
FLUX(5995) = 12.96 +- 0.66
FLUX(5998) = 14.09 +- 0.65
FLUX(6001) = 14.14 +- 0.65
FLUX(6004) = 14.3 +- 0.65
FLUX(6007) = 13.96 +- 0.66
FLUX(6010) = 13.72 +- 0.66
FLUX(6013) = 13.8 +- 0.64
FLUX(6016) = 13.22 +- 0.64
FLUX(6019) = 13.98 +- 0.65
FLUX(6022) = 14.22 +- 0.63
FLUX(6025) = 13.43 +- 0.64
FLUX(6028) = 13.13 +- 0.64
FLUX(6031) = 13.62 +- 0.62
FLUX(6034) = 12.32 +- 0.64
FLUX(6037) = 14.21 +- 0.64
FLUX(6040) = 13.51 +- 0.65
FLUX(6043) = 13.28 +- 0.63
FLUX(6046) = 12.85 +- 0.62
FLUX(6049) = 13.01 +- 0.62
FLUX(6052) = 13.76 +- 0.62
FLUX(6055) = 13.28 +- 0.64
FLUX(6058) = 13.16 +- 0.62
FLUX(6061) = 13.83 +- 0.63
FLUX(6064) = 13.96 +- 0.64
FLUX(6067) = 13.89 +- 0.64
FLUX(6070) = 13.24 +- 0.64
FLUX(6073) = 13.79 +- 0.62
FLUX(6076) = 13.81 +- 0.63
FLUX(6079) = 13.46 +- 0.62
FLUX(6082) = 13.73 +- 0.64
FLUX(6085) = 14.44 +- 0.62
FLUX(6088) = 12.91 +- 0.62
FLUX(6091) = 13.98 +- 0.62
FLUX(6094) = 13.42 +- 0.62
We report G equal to 6022 A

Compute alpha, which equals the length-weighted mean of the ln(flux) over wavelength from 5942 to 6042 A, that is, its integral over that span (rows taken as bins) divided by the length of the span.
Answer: 2.60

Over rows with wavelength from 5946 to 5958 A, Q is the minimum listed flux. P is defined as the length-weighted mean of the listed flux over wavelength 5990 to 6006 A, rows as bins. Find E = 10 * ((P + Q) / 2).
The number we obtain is 132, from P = 13.8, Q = 12.53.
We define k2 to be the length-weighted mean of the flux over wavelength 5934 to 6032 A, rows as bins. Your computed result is 13.4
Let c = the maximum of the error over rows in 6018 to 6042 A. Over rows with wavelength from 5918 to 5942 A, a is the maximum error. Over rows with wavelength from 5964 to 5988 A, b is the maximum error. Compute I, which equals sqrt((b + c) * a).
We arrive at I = 0.940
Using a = 0.670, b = 0.670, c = 0.650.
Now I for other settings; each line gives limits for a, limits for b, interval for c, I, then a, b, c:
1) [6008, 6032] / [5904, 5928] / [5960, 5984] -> 0.944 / 0.660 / 0.680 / 0.670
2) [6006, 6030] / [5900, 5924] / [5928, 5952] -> 0.947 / 0.660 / 0.690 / 0.670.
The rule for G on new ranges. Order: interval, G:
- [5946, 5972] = 5968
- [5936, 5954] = 5944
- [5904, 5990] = 5968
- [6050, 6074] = 6073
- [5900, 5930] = 5917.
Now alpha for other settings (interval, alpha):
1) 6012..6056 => 2.60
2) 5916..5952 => 2.55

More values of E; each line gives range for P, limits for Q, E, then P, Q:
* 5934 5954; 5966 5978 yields 130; 12.9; 13.09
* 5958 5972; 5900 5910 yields 130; 12.8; 13.08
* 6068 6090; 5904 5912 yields 134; 13.6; 13.08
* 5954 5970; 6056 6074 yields 131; 13.0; 13.16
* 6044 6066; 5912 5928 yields 129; 13.4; 12.31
